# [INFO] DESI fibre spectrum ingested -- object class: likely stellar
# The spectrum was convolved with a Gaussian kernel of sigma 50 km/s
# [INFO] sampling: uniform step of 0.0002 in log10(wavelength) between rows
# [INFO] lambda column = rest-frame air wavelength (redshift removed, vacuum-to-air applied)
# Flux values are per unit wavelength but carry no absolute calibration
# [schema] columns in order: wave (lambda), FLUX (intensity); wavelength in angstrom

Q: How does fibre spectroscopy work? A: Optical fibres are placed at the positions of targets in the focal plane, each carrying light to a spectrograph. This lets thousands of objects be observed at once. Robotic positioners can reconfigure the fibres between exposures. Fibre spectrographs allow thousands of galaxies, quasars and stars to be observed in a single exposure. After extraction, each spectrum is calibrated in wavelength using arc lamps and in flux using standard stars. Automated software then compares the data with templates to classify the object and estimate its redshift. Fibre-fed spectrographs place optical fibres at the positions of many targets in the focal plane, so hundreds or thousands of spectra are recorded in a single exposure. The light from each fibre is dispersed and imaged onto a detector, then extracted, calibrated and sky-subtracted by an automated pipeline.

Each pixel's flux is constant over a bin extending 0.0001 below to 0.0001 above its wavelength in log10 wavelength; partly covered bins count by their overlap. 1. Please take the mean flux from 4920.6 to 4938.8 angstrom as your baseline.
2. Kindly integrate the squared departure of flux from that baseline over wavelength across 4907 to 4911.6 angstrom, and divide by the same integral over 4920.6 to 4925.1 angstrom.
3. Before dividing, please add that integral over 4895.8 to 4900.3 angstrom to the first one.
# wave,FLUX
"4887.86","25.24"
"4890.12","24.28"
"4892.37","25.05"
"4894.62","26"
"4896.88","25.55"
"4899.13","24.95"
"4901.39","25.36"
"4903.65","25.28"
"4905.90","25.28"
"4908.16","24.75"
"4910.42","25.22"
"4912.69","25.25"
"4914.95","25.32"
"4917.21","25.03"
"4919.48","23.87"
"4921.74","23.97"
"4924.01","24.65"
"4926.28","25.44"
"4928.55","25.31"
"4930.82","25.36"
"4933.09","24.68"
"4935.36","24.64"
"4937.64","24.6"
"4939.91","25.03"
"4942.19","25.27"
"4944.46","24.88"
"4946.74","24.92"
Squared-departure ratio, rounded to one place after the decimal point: 0.9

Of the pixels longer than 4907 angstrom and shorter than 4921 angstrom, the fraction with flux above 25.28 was 0.2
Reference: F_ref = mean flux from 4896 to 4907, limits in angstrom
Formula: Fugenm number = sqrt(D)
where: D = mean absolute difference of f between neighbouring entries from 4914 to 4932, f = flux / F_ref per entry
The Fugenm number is 0.13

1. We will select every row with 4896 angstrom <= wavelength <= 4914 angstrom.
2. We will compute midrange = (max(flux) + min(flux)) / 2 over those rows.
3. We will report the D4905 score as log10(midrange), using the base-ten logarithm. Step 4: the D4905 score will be 1.401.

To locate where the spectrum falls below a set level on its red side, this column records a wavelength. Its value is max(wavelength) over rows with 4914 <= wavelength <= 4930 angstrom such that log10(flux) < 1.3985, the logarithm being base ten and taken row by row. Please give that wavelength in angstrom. 4924.01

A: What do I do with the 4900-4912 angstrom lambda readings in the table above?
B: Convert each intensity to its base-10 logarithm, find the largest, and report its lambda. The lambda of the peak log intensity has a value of 4901.39 angstrom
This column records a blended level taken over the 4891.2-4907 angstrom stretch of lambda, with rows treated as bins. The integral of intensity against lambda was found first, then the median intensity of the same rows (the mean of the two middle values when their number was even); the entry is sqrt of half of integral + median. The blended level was 14.6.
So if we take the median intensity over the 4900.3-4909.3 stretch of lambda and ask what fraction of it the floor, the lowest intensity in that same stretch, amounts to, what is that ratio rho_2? 0.979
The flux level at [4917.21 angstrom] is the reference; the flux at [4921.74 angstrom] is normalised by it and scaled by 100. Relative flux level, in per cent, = 95.8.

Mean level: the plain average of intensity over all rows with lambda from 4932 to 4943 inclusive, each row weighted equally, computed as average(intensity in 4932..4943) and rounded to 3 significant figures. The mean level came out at 24.8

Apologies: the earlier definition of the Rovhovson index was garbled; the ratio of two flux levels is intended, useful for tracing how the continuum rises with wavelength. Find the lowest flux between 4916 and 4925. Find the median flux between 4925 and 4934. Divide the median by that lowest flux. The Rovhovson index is 1.06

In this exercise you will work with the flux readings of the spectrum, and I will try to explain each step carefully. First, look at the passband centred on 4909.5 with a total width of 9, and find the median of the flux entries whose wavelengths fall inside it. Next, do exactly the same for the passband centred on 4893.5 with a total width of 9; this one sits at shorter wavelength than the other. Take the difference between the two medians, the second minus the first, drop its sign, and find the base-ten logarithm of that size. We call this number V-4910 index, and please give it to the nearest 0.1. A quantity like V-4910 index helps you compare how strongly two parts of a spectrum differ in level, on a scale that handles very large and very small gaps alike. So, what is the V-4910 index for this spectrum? -1.2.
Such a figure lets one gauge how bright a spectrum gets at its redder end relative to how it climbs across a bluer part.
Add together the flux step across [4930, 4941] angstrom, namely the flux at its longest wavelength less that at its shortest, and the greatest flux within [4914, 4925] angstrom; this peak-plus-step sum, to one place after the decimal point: 25.0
